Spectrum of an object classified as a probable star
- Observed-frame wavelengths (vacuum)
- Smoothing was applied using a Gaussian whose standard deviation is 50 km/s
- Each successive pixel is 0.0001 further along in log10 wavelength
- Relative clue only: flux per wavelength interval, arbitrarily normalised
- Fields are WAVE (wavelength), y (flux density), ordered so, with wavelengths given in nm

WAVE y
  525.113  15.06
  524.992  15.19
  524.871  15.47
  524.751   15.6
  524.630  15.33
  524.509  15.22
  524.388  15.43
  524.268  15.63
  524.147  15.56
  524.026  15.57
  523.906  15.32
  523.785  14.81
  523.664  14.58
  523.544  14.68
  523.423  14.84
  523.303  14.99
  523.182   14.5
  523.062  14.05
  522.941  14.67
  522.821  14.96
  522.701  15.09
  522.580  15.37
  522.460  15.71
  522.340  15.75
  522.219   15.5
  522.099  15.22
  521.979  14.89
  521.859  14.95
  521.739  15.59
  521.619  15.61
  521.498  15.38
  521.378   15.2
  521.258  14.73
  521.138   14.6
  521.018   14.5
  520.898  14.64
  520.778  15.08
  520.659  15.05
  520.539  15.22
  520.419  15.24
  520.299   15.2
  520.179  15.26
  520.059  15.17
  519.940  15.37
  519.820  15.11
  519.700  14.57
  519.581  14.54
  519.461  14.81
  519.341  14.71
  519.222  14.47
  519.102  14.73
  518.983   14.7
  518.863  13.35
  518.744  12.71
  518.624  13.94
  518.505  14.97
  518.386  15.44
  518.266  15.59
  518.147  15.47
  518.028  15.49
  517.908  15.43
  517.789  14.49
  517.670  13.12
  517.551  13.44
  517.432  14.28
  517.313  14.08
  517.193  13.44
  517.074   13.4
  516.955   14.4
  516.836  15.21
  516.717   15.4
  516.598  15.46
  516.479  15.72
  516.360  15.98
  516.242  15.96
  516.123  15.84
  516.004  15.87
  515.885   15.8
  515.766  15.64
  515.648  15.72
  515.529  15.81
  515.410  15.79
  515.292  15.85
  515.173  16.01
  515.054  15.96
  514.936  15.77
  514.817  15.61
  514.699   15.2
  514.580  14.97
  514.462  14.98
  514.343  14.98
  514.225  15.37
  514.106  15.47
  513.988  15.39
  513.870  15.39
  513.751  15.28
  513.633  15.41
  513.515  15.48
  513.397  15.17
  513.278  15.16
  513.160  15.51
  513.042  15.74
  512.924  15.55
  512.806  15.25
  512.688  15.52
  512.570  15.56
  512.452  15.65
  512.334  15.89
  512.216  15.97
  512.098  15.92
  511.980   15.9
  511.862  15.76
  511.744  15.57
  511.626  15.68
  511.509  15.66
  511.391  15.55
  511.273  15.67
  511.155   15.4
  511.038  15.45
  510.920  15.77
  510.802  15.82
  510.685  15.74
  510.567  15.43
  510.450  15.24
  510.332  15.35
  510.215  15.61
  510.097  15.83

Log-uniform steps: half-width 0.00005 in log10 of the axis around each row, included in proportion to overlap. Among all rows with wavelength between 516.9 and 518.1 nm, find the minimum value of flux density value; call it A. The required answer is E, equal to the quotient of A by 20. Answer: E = 0.656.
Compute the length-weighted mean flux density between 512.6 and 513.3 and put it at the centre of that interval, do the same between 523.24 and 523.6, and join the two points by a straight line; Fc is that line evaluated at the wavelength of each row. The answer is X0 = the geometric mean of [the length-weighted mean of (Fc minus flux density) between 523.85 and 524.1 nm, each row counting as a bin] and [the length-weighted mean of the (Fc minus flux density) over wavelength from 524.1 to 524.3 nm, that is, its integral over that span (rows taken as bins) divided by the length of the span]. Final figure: 0.74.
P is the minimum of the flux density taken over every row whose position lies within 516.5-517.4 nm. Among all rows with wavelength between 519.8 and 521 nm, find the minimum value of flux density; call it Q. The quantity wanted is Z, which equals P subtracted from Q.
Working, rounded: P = 13.4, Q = 14.64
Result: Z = 1.2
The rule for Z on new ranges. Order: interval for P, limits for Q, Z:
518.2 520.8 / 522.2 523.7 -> 1.3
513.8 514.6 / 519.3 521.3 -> -0.5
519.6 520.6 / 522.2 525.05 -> -0.5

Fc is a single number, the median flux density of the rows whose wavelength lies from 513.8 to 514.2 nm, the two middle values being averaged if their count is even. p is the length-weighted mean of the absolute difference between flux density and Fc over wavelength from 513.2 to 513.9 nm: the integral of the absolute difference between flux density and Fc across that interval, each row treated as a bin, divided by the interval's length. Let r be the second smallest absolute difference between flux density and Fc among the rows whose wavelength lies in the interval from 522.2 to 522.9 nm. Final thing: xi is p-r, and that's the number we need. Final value 0.01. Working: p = 0.12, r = 0.11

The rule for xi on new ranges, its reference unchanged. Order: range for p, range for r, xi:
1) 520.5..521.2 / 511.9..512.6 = 0.29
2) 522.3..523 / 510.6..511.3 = 0.30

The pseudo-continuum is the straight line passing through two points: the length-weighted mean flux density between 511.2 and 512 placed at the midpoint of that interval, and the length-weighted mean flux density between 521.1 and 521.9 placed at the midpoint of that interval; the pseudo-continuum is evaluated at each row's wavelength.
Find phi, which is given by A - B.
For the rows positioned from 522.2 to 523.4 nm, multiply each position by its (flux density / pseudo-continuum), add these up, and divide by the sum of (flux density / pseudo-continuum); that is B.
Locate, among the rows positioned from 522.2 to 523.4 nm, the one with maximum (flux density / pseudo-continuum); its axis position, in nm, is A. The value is -0.41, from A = 522.340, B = 522.75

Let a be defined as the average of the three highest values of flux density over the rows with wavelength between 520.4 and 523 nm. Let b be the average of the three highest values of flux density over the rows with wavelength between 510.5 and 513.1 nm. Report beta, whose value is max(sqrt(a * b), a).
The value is 15.81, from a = 15.7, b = 15.9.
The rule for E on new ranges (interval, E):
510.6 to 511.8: 0.770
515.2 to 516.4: 0.782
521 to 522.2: 0.725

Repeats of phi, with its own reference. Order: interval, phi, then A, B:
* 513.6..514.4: 0.12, 514.106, 513.99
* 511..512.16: 0.53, 512.098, 511.57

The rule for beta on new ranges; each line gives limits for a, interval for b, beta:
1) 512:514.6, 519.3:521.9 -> 15.93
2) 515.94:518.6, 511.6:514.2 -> 15.94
